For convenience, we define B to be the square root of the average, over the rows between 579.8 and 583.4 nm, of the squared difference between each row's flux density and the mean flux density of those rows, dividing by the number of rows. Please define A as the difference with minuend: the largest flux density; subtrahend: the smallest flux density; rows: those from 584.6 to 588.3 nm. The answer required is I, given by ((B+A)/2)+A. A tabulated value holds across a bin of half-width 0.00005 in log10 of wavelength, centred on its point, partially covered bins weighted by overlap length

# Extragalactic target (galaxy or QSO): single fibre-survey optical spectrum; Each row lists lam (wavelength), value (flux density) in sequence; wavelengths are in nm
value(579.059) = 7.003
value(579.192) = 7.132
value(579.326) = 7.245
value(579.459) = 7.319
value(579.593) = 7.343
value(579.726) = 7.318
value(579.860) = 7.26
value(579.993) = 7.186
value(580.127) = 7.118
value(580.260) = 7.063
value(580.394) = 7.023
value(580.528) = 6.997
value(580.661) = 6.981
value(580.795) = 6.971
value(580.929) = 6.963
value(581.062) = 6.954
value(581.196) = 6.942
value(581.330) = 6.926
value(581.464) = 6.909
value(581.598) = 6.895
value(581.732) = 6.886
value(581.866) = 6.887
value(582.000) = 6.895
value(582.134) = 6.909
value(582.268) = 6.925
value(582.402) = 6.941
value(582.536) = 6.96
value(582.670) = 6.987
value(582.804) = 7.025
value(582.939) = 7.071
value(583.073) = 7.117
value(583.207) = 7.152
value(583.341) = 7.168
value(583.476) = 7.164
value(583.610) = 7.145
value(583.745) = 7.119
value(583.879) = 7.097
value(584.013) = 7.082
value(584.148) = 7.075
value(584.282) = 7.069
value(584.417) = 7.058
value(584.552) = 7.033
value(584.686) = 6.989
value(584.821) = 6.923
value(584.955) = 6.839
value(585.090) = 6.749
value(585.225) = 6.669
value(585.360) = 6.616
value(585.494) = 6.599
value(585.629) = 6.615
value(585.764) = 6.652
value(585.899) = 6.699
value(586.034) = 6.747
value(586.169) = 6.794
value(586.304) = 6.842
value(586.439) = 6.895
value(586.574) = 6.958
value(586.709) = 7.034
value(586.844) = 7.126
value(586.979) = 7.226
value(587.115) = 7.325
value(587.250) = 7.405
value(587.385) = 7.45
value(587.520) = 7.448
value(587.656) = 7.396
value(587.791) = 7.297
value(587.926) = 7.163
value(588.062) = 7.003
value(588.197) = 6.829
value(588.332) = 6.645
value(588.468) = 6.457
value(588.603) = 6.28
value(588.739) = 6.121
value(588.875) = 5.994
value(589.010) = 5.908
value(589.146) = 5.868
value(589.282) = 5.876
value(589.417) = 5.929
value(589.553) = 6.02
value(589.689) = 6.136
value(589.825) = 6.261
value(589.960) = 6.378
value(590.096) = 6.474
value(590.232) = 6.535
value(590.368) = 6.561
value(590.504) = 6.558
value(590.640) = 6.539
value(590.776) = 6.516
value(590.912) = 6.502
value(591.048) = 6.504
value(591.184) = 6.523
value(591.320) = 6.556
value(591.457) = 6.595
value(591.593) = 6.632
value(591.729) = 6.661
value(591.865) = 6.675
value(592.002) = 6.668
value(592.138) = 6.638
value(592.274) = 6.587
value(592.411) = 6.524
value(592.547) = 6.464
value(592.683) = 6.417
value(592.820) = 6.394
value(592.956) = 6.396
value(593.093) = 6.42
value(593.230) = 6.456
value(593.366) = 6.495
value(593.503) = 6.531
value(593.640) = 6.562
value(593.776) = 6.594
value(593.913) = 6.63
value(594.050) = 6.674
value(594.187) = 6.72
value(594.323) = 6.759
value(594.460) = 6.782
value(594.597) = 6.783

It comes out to 1.33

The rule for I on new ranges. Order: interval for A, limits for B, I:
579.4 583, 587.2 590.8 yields 0.94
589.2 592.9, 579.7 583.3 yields 1.26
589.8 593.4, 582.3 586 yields 0.72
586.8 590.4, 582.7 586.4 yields 2.47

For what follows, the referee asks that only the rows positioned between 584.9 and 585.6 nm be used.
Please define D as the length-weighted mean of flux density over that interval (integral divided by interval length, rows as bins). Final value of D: 6.7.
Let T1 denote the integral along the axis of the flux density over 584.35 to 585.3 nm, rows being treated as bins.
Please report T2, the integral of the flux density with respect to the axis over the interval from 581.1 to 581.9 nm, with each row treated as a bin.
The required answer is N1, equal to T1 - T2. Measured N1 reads 1.0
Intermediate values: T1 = 6.5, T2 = 5.5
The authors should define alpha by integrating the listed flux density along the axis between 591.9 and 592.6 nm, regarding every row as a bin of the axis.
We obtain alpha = 4.6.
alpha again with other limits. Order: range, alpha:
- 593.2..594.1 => 5.9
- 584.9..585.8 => 6.0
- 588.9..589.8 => 5.4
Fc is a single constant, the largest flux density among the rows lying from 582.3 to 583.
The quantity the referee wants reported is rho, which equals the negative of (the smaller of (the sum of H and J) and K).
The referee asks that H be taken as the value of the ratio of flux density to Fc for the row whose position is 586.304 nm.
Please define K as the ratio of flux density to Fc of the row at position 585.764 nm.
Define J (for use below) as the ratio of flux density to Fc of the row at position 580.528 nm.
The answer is -0.94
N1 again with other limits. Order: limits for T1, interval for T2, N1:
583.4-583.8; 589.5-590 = -0.2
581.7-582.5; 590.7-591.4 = 1.0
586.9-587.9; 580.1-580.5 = 4.5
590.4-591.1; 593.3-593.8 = 1.3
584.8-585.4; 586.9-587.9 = -3.3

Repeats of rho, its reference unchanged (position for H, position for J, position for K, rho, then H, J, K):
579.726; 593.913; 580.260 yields -1.00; 1.03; 0.938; 1.00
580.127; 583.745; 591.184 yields -0.92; 1.01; 1.007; 0.92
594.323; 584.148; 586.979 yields -1.02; 0.96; 1.001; 1.02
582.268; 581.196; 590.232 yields -0.92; 0.98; 0.982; 0.92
